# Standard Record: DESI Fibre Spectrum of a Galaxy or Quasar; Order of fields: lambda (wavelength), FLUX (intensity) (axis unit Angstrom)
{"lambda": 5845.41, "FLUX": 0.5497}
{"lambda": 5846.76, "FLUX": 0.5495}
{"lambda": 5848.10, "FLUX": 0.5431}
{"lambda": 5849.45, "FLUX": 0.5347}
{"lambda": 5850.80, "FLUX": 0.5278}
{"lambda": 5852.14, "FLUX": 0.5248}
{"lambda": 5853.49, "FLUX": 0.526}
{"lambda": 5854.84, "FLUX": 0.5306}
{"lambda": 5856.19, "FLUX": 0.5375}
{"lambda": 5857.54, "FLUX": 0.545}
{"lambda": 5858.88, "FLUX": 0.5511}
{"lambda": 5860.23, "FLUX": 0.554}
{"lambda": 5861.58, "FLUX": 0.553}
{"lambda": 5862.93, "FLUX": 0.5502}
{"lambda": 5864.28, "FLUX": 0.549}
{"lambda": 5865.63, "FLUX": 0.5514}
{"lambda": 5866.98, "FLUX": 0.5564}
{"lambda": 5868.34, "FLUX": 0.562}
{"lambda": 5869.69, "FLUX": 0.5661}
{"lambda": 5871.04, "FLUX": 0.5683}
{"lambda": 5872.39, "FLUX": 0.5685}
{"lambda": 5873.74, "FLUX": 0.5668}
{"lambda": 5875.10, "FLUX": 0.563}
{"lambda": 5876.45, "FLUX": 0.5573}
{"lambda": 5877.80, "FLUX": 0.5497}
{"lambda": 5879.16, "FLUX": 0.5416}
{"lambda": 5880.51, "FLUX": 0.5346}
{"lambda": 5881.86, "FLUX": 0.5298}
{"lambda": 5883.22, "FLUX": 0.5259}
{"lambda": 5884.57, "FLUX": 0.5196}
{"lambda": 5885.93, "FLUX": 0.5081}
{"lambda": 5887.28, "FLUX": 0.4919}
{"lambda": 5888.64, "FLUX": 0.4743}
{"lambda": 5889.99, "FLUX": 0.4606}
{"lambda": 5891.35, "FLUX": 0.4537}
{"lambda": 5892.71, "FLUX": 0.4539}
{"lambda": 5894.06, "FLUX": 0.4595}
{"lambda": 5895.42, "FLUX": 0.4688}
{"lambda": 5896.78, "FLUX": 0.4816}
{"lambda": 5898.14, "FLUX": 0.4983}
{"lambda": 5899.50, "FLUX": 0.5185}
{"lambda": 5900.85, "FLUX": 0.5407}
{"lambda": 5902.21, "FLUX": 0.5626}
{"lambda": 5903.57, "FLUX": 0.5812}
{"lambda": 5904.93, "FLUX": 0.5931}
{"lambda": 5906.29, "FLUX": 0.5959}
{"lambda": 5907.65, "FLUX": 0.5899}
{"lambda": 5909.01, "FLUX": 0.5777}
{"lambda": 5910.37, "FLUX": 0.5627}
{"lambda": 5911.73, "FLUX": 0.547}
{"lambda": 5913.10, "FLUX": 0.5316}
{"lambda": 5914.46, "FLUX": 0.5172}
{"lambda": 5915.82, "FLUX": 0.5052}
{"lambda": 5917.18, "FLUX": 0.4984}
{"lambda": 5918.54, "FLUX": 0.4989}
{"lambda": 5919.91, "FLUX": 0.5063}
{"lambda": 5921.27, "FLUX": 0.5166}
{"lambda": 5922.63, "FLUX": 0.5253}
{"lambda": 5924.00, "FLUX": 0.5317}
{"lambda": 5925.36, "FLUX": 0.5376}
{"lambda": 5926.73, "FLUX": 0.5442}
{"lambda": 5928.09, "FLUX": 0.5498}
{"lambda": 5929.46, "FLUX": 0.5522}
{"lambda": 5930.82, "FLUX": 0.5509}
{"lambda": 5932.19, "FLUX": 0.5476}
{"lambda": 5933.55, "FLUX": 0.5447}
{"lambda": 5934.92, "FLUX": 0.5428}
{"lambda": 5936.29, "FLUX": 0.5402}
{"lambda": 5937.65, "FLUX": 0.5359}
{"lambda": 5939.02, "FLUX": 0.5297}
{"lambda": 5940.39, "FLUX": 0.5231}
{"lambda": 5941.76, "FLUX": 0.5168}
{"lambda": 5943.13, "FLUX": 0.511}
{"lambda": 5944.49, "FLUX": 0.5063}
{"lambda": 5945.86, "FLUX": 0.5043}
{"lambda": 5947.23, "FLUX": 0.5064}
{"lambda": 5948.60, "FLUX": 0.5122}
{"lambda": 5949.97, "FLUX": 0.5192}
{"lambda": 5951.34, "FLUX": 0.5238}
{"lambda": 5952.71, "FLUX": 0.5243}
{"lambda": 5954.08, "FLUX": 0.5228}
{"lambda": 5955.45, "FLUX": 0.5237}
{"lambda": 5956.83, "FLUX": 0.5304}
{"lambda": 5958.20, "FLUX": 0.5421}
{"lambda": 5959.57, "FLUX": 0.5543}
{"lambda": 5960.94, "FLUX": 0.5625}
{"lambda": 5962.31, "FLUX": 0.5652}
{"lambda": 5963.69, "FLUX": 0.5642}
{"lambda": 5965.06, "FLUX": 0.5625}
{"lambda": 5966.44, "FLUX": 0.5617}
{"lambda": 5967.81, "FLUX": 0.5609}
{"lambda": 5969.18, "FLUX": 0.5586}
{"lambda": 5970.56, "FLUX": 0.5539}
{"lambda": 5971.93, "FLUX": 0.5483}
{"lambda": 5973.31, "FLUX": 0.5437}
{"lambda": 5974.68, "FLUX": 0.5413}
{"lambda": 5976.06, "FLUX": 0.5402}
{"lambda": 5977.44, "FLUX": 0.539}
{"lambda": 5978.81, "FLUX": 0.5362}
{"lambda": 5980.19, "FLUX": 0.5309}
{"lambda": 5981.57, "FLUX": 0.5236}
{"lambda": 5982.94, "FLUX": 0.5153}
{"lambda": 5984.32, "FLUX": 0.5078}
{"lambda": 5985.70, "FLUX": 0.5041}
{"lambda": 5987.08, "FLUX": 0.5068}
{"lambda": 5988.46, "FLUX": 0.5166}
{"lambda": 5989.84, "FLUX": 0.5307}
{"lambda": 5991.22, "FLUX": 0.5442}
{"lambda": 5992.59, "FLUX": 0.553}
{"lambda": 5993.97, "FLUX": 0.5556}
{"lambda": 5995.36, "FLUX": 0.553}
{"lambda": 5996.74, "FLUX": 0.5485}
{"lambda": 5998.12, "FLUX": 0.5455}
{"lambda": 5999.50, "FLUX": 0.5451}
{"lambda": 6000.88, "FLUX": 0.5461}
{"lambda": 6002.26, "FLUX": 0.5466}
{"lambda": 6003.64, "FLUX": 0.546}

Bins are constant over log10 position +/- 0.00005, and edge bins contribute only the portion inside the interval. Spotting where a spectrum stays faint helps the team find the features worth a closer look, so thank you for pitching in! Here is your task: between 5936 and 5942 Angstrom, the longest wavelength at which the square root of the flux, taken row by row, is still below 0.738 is 5941.76 Angstrom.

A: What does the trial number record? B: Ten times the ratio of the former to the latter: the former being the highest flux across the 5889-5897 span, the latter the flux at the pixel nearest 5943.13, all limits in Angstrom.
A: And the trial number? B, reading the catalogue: 9.4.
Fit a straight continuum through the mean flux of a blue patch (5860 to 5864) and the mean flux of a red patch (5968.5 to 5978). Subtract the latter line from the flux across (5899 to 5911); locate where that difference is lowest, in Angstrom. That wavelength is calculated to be 5899.50 Angstrom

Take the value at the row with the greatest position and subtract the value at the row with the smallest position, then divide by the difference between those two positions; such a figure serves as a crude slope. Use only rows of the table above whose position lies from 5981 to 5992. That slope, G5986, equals 0.0021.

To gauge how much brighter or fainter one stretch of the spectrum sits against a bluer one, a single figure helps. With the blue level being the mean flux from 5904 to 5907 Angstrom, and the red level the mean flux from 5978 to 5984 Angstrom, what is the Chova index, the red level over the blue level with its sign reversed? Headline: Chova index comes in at -0.89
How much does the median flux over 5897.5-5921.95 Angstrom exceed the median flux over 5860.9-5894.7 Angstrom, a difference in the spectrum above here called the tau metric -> -0.01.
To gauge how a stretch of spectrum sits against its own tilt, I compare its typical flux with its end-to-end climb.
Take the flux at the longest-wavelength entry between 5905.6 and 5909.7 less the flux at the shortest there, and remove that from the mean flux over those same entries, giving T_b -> 0.606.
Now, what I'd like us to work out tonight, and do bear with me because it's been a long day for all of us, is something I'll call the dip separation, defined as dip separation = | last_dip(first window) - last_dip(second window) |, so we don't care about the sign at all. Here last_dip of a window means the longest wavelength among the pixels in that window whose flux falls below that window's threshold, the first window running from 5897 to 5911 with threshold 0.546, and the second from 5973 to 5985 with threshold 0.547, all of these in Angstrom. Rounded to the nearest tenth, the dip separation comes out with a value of 83.5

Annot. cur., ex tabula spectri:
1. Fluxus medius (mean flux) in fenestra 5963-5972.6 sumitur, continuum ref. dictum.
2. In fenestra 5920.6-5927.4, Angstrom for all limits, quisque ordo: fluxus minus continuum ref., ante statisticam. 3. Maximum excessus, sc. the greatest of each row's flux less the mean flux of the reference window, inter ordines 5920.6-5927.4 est -0.014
